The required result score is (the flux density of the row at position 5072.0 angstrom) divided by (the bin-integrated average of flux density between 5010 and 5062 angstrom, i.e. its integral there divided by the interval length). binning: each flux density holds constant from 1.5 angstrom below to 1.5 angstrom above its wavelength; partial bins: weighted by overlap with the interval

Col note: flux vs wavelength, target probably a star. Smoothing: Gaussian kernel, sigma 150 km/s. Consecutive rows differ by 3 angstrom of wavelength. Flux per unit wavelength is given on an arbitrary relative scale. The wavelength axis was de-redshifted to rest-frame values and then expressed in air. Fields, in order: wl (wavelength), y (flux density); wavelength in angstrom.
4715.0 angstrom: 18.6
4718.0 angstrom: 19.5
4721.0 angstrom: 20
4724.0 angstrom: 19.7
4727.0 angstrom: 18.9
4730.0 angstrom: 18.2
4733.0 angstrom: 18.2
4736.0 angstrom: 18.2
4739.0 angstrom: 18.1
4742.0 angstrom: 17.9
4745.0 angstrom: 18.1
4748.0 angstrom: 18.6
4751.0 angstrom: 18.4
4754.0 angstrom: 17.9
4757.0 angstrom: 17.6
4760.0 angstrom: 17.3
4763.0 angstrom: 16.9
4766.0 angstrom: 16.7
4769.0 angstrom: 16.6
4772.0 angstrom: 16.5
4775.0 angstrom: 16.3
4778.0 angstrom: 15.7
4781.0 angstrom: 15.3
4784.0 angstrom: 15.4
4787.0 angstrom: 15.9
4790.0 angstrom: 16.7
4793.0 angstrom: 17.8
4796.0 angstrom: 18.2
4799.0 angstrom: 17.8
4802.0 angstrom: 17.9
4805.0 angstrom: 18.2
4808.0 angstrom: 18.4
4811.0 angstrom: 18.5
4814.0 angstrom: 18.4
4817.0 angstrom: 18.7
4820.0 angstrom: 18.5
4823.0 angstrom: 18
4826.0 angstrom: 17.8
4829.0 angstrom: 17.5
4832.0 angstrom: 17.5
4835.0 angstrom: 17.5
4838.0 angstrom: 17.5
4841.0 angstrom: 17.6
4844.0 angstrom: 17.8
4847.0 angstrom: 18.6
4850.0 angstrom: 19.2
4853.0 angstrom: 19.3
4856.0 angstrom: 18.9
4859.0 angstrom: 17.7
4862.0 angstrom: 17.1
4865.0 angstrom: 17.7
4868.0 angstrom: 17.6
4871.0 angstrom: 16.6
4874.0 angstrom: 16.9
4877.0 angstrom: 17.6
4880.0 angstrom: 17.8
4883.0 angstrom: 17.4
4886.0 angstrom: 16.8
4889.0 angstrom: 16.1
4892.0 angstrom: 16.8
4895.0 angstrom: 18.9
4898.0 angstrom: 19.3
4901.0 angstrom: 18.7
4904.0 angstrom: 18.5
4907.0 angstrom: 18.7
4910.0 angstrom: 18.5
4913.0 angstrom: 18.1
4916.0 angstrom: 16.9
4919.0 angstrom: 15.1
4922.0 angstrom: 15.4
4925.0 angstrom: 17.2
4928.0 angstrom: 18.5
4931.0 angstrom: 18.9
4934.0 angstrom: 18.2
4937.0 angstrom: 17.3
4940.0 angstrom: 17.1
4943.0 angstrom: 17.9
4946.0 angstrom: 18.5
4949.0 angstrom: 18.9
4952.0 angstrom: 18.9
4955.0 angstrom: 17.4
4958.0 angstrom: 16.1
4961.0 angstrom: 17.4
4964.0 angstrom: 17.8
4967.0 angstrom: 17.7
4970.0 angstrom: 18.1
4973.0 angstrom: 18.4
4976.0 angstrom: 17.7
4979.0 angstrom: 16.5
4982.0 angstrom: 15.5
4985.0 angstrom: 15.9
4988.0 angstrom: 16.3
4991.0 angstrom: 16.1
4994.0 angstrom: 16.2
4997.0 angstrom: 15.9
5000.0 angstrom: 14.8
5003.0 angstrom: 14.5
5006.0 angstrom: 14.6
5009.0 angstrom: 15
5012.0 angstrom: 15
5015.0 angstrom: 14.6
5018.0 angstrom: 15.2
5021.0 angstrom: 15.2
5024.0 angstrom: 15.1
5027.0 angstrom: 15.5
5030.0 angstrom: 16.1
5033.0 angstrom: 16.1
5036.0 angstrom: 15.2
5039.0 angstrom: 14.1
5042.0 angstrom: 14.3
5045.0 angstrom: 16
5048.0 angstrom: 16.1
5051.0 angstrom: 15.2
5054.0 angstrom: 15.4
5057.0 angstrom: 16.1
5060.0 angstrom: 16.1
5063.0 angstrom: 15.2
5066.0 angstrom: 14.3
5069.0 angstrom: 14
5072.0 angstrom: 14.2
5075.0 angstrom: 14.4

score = 0.92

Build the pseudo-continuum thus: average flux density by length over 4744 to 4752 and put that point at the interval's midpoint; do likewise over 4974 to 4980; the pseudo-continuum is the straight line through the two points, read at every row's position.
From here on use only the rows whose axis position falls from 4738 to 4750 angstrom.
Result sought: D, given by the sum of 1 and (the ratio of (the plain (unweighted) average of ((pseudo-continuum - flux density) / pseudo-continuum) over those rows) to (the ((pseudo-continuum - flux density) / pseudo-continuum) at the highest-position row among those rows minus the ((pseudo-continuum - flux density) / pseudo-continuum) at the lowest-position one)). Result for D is 0.6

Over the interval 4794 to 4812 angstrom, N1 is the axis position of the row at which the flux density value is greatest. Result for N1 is 4811.0 angstrom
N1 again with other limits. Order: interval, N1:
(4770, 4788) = 4772.0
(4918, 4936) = 4931.0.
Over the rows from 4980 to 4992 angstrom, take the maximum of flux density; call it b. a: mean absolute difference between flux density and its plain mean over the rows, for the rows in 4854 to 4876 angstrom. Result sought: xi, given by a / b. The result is 0.03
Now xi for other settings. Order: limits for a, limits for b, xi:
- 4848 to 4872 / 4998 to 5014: 0.06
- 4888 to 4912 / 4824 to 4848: 0.05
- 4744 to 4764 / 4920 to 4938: 0.03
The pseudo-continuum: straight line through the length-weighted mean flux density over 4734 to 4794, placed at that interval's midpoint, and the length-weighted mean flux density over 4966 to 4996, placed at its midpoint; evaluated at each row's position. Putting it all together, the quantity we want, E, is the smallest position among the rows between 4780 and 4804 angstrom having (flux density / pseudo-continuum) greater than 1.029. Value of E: 4793.0 angstrom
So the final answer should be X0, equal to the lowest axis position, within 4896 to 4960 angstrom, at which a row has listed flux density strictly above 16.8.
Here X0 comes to 4898.0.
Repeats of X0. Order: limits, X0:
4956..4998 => 4961.0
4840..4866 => 4841.0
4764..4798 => 4793.0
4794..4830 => 4796.0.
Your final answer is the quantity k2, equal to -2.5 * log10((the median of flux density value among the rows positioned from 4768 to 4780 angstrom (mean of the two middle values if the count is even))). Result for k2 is -3.04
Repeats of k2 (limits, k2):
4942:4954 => -3.18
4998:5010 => -2.92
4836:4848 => -3.12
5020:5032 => -2.97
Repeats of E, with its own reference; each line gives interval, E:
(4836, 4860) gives 4838.0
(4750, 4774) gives 4751.0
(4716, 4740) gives 4718.0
